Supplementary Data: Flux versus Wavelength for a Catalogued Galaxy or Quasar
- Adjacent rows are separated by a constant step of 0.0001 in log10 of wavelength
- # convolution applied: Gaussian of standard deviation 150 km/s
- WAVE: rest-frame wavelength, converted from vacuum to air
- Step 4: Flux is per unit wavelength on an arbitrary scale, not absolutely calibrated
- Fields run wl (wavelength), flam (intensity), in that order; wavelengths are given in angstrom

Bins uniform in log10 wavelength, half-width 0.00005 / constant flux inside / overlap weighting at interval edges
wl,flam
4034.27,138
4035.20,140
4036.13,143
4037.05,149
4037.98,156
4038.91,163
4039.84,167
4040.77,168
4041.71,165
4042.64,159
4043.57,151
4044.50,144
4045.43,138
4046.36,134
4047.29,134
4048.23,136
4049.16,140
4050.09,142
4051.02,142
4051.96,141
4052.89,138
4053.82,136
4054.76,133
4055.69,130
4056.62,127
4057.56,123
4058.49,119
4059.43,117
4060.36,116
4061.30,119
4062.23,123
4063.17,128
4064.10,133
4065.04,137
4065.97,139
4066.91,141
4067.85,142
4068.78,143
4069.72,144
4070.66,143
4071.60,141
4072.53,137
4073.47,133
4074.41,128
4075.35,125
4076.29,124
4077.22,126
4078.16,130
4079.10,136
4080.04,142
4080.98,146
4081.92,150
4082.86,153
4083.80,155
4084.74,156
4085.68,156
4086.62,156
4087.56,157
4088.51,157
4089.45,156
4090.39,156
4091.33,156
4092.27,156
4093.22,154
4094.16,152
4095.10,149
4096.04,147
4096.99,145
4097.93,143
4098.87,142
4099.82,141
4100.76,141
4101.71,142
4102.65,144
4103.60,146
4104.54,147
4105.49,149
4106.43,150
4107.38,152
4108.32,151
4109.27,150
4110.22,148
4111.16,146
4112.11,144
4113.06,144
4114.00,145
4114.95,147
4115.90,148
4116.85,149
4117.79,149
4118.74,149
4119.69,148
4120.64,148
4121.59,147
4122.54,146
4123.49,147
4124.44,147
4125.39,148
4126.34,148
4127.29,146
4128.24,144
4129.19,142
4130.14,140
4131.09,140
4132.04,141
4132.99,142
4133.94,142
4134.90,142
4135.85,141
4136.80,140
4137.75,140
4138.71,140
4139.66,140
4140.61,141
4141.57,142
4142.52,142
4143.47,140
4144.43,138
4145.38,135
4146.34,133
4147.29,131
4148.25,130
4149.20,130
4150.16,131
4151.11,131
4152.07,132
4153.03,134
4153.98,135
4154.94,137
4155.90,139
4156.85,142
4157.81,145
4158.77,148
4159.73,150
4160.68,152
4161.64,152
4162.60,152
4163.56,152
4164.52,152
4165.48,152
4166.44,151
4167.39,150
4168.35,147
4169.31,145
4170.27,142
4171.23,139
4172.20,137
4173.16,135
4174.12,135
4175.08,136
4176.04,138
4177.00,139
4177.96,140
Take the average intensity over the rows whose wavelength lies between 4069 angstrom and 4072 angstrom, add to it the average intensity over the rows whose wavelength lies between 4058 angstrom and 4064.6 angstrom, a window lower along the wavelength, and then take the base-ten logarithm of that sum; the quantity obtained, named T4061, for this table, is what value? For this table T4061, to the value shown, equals 2.423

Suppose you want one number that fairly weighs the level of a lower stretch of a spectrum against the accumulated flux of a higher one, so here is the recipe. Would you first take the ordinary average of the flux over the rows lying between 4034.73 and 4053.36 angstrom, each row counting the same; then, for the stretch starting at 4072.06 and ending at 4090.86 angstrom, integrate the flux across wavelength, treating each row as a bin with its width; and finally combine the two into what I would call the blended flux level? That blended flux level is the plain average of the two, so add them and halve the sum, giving 1427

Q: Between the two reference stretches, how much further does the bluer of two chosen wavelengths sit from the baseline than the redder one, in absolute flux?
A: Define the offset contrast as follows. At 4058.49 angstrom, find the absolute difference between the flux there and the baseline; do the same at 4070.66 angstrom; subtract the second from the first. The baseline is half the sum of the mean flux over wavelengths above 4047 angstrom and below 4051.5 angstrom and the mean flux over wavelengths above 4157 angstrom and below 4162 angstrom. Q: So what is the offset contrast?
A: 24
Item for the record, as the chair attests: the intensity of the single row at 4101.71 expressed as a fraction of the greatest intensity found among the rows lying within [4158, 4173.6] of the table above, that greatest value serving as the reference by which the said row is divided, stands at 0.93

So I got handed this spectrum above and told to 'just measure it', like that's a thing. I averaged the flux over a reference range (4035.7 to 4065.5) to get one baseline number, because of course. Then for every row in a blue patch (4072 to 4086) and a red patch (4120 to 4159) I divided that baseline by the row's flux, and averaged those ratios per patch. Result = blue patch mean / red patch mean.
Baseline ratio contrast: 1.01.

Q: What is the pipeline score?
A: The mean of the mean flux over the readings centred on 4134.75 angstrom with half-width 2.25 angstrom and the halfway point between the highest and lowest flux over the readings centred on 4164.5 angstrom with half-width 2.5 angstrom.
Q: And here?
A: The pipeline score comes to 146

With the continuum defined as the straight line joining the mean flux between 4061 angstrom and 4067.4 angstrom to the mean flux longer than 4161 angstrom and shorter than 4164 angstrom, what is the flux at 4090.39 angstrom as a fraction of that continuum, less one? 0.14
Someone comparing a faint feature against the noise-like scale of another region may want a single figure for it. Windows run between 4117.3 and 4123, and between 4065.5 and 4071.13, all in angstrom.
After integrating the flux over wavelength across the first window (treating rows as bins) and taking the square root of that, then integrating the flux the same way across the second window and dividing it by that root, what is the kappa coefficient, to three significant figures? 27.5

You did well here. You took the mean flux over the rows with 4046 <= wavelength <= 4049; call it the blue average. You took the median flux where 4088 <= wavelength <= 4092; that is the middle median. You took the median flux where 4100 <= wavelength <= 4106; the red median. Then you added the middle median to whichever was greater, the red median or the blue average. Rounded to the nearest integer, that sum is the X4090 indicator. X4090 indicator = 301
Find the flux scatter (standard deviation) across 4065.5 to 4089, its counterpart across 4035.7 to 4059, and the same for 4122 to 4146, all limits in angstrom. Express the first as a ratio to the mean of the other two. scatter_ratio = 1.28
